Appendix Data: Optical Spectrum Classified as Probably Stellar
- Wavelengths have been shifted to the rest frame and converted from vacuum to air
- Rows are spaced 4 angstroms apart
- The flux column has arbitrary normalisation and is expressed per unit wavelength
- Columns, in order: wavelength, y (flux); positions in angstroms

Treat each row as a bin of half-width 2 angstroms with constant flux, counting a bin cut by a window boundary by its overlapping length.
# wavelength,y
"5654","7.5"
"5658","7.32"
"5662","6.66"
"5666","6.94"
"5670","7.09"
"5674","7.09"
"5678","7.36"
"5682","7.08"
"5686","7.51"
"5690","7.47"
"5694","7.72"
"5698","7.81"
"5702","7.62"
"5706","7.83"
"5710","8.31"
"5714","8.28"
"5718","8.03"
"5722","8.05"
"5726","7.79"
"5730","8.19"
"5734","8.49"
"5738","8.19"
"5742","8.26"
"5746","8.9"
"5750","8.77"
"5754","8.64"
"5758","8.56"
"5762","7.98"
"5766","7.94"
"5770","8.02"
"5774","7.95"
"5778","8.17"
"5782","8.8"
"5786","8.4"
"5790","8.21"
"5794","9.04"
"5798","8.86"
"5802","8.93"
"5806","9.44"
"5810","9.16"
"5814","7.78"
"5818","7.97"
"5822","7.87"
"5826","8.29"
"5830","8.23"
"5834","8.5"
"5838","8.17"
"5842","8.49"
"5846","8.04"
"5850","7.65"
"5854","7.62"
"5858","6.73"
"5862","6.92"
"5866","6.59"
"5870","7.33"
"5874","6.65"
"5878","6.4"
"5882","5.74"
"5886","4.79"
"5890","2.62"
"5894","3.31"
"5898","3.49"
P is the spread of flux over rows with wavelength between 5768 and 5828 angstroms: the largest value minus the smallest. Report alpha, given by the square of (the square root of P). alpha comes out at 1.66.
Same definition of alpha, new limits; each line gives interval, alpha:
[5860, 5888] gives 2.54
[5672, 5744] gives 1.41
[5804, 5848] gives 1.66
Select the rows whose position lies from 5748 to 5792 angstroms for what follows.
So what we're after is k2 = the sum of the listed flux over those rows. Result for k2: 91.4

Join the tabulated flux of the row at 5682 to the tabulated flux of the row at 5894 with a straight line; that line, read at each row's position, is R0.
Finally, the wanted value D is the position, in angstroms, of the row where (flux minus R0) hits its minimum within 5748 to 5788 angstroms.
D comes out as 5762 angstroms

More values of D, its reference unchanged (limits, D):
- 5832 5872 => 5858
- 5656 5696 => 5662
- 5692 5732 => 5694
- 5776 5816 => 5778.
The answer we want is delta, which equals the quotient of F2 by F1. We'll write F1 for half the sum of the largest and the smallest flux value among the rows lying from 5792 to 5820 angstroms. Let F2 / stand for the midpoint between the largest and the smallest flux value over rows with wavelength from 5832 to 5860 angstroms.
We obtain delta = 0.9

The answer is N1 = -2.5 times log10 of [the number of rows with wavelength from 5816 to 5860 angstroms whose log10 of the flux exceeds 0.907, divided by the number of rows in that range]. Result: 0.86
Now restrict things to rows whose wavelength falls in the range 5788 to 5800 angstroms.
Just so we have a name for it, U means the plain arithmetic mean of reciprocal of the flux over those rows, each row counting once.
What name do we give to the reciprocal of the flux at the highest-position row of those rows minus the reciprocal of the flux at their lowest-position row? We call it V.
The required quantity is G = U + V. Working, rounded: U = 0.115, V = -0.009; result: 0.106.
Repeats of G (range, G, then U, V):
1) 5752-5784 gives 0.119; 0.121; -0.002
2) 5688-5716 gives 0.114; 0.127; -0.013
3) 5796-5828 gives 0.125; 0.118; 0.008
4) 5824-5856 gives 0.134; 0.123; 0.011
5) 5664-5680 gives 0.132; 0.141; -0.008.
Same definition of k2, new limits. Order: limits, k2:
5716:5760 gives 91.9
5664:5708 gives 81.5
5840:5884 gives 78.2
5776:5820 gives 94.8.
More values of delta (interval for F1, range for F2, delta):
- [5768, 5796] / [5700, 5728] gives 0.9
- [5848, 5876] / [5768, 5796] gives 1.2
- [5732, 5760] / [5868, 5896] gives 0.6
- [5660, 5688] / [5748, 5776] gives 1.2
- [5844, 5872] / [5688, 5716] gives 1.1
